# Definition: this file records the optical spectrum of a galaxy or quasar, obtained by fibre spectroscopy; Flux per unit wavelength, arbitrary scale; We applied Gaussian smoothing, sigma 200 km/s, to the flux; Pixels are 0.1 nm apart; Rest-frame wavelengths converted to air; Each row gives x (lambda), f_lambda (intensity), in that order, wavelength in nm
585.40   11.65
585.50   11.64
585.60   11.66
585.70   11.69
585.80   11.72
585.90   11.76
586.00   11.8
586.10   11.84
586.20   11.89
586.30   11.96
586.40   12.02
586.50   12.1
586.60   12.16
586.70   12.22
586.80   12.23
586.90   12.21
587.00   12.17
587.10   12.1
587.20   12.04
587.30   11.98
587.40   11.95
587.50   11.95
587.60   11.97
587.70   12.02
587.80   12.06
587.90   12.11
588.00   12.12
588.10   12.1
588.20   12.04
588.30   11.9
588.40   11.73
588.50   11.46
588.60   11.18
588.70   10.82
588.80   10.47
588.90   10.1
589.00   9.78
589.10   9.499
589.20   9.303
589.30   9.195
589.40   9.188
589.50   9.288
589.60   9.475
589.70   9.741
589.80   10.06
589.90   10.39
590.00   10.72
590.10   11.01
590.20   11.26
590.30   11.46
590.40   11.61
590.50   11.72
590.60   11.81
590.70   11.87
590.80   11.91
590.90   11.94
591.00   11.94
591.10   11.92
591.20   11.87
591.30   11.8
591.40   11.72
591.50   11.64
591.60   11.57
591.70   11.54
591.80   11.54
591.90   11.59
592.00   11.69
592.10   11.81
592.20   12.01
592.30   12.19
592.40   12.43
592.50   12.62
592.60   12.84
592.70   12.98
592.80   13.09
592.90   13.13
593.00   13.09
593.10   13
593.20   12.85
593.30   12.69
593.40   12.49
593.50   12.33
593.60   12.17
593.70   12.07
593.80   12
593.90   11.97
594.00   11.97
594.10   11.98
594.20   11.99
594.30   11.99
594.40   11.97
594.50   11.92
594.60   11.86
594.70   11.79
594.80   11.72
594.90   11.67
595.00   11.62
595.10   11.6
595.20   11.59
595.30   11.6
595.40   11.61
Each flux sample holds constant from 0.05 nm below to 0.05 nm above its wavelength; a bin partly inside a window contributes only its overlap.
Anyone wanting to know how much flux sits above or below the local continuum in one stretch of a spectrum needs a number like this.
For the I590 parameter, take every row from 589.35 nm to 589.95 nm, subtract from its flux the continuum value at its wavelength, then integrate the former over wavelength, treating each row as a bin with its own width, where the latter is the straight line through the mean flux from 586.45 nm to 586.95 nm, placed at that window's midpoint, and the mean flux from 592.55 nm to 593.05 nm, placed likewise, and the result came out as -1.7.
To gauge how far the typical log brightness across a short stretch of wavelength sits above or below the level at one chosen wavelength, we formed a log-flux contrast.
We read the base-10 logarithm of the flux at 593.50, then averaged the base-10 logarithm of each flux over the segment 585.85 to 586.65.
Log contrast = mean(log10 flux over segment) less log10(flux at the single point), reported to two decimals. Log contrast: -0.01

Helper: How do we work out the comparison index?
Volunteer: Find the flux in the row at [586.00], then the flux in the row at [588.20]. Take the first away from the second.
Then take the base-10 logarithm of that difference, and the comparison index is -0.6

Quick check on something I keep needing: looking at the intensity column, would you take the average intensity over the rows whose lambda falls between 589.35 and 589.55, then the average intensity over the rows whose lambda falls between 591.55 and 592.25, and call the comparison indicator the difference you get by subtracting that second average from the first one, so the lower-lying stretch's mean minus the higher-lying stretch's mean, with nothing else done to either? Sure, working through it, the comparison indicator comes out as -2.4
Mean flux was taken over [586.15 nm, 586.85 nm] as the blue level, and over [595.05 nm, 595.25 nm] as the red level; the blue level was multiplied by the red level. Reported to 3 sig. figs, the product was 140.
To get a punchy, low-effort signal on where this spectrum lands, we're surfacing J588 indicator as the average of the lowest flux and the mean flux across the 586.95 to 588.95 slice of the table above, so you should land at 10.9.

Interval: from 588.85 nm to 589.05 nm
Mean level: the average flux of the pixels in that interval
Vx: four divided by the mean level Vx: 0.402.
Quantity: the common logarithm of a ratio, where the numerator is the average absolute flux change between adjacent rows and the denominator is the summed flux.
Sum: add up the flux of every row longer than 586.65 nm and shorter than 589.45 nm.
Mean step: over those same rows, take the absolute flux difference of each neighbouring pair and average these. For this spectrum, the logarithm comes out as -3.4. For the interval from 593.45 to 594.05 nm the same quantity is -3.0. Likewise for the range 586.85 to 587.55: -3.3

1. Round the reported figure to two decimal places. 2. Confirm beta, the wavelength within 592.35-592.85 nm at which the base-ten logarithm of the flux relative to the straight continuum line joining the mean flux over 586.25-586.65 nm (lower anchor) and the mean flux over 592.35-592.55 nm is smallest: 592.40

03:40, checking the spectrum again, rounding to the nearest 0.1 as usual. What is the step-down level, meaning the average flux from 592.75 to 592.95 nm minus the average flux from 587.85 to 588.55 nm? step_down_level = 1.2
